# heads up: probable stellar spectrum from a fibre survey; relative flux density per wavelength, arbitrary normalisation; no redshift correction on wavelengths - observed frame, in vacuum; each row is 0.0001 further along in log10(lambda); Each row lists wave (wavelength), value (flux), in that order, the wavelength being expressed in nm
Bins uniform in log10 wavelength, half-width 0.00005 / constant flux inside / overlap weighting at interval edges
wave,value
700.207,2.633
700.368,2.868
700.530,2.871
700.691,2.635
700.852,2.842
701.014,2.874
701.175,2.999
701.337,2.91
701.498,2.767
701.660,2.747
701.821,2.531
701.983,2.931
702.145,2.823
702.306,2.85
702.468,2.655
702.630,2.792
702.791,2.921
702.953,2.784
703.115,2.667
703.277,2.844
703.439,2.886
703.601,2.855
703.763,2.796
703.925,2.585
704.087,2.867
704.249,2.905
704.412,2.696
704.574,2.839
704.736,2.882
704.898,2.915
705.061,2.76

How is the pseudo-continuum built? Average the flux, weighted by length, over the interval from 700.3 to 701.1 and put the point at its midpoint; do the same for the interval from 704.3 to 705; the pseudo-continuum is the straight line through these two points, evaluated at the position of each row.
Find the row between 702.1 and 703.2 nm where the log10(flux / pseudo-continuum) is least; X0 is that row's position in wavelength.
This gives 702.468 nm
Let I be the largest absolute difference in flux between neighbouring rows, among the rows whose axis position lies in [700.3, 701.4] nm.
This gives 0.24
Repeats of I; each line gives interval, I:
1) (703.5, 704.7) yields 0.28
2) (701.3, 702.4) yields 0.40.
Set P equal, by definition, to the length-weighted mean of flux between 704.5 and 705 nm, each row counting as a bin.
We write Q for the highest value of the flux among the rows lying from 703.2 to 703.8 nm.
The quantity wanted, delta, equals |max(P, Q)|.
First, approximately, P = 2.87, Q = 2.886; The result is 2.89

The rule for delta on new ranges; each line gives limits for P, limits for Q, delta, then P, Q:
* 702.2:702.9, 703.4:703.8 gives 2.89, 2.81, 2.886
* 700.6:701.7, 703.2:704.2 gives 2.89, 2.83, 2.886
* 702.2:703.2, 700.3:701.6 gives 3.00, 2.78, 2.999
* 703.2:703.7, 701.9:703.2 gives 2.93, 2.86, 2.931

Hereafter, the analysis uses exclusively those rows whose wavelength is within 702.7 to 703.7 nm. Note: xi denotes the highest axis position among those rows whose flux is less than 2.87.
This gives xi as 703.601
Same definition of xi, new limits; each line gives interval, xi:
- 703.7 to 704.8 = 704.574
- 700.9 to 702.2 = 702.145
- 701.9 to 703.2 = 703.115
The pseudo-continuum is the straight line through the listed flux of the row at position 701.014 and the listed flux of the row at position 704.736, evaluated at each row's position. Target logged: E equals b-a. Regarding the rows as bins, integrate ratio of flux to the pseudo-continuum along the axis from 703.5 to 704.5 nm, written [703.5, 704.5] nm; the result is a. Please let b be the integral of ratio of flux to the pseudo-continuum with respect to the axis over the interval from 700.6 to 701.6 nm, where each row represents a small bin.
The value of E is 0.02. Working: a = 0.97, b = 0.987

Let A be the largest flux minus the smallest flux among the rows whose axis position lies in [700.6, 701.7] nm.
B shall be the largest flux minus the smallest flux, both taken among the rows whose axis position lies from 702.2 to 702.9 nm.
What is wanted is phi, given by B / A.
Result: 0.7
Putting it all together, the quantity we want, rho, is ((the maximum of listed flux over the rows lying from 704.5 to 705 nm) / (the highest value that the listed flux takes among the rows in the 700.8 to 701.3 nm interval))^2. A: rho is 0.94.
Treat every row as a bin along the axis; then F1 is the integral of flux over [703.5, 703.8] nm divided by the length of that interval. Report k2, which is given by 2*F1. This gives 5.67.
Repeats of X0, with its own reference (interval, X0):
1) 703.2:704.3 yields 703.925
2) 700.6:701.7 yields 700.691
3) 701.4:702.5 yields 701.821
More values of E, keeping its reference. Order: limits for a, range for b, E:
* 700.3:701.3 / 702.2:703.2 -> -0.02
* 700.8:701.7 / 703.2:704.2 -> 0.08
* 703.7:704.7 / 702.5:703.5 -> 0.01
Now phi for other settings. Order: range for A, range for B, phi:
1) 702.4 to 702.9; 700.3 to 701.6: 1.4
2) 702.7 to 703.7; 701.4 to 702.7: 1.6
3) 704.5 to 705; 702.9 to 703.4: 2.3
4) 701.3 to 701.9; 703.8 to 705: 0.9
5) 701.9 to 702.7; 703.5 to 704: 1.0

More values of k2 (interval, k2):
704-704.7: 5.66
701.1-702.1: 5.62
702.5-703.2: 5.57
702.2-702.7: 5.54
